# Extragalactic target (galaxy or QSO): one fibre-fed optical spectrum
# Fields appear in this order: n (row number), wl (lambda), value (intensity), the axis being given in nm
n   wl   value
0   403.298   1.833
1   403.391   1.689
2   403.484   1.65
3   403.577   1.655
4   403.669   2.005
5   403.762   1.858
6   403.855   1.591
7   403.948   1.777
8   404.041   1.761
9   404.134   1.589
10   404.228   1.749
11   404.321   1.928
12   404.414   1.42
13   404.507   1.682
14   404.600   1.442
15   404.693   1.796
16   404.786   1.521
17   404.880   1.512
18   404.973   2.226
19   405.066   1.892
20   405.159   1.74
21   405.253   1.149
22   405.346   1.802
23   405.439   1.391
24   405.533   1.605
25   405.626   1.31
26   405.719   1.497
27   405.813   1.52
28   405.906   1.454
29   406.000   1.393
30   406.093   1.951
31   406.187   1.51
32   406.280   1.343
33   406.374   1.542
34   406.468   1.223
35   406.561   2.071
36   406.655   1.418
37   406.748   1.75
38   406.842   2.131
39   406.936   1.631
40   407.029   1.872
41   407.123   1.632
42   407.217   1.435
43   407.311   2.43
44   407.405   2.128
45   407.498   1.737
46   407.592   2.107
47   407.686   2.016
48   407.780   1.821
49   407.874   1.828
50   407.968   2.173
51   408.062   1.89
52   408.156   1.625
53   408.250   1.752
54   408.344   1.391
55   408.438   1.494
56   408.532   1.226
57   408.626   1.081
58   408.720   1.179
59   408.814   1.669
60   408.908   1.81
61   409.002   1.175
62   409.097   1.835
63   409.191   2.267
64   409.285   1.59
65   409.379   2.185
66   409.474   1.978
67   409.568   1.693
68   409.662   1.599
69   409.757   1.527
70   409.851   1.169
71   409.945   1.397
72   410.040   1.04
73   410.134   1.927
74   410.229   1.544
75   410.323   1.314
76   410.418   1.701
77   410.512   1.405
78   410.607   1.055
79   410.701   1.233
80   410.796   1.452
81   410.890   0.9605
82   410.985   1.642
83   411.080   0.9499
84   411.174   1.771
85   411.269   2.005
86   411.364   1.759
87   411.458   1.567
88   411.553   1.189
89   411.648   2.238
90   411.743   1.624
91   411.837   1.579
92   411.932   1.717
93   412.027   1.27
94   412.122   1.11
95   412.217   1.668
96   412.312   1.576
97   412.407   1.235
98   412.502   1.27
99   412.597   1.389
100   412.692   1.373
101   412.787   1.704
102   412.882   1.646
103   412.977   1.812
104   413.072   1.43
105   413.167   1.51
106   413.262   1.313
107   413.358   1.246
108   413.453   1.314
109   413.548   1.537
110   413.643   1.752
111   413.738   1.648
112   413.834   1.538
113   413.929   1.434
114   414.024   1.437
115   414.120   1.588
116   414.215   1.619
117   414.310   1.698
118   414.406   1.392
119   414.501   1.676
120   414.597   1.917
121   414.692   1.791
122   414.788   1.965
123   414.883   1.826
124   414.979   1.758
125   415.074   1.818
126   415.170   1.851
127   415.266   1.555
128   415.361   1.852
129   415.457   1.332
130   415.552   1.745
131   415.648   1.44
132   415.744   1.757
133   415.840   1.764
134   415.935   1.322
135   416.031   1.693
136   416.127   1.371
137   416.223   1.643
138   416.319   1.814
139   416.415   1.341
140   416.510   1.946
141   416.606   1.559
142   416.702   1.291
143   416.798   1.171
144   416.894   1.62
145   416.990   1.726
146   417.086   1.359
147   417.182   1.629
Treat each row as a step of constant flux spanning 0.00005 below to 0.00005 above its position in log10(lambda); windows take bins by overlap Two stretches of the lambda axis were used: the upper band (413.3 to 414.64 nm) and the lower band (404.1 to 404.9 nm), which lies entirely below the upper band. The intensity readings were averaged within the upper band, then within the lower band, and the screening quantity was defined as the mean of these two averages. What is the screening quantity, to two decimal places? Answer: 1.59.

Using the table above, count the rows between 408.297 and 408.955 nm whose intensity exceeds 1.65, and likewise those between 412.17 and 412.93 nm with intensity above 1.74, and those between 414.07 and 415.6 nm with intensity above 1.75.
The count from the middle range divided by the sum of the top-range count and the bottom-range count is 0.0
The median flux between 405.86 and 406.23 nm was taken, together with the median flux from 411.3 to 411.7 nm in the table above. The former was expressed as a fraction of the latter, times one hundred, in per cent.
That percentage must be 89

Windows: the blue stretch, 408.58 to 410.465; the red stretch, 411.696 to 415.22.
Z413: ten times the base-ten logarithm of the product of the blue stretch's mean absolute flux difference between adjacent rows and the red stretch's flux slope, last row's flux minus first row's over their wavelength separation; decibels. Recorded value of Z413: -16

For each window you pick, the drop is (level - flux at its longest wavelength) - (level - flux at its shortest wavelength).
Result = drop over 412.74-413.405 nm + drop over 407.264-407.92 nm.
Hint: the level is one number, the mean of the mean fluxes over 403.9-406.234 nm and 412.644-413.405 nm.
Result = 1.1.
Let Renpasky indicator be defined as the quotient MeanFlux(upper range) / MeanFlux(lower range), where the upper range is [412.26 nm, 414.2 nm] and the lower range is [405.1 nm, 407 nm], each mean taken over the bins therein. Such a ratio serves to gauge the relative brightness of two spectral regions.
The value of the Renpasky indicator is 0.95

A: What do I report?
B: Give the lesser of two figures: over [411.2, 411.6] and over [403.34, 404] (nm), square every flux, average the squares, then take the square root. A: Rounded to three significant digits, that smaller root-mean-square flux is 1.66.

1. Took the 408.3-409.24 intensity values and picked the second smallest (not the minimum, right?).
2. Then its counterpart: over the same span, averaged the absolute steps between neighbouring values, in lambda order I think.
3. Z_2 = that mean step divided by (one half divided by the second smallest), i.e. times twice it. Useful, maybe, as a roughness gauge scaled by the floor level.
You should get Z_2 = 0.78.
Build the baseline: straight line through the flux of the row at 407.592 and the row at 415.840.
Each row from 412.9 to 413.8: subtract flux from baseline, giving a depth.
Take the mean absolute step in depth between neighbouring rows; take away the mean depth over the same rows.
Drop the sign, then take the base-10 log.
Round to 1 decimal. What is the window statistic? -0.7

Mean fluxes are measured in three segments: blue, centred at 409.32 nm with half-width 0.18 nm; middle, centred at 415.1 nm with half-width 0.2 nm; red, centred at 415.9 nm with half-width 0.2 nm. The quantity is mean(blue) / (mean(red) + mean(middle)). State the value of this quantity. 0.59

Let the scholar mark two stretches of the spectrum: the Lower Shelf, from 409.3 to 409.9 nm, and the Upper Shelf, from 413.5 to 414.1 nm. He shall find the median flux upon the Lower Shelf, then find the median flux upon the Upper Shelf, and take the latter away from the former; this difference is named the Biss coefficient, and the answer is 0.11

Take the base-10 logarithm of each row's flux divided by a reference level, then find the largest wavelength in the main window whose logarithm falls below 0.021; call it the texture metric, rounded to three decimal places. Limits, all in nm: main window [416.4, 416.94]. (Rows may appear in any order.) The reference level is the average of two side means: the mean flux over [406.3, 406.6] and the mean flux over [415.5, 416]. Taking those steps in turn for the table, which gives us 416.894 nm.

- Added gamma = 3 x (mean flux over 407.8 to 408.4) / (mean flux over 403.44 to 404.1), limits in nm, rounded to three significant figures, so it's 3.03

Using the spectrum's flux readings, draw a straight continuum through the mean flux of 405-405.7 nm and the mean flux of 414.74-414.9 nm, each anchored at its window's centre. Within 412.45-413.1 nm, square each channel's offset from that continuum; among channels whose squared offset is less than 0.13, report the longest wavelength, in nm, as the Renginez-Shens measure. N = 412.977 nm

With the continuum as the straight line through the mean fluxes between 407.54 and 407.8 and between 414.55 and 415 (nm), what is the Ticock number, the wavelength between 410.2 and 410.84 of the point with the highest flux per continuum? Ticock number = 410.418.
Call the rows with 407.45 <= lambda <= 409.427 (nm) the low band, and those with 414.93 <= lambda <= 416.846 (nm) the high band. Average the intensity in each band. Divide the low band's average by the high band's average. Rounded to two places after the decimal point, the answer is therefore 1.07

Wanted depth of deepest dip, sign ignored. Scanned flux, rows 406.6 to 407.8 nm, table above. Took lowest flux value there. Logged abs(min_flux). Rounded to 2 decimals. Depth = 1.42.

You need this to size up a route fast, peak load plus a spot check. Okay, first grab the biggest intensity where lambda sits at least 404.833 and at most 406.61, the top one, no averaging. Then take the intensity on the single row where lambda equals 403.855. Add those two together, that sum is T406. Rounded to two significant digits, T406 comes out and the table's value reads 3.8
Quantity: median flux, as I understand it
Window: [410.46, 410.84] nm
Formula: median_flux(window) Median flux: 1.3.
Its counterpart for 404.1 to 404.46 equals 1.7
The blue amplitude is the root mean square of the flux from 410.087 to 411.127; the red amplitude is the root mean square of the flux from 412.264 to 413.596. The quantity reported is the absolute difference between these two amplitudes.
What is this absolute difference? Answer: 0.05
